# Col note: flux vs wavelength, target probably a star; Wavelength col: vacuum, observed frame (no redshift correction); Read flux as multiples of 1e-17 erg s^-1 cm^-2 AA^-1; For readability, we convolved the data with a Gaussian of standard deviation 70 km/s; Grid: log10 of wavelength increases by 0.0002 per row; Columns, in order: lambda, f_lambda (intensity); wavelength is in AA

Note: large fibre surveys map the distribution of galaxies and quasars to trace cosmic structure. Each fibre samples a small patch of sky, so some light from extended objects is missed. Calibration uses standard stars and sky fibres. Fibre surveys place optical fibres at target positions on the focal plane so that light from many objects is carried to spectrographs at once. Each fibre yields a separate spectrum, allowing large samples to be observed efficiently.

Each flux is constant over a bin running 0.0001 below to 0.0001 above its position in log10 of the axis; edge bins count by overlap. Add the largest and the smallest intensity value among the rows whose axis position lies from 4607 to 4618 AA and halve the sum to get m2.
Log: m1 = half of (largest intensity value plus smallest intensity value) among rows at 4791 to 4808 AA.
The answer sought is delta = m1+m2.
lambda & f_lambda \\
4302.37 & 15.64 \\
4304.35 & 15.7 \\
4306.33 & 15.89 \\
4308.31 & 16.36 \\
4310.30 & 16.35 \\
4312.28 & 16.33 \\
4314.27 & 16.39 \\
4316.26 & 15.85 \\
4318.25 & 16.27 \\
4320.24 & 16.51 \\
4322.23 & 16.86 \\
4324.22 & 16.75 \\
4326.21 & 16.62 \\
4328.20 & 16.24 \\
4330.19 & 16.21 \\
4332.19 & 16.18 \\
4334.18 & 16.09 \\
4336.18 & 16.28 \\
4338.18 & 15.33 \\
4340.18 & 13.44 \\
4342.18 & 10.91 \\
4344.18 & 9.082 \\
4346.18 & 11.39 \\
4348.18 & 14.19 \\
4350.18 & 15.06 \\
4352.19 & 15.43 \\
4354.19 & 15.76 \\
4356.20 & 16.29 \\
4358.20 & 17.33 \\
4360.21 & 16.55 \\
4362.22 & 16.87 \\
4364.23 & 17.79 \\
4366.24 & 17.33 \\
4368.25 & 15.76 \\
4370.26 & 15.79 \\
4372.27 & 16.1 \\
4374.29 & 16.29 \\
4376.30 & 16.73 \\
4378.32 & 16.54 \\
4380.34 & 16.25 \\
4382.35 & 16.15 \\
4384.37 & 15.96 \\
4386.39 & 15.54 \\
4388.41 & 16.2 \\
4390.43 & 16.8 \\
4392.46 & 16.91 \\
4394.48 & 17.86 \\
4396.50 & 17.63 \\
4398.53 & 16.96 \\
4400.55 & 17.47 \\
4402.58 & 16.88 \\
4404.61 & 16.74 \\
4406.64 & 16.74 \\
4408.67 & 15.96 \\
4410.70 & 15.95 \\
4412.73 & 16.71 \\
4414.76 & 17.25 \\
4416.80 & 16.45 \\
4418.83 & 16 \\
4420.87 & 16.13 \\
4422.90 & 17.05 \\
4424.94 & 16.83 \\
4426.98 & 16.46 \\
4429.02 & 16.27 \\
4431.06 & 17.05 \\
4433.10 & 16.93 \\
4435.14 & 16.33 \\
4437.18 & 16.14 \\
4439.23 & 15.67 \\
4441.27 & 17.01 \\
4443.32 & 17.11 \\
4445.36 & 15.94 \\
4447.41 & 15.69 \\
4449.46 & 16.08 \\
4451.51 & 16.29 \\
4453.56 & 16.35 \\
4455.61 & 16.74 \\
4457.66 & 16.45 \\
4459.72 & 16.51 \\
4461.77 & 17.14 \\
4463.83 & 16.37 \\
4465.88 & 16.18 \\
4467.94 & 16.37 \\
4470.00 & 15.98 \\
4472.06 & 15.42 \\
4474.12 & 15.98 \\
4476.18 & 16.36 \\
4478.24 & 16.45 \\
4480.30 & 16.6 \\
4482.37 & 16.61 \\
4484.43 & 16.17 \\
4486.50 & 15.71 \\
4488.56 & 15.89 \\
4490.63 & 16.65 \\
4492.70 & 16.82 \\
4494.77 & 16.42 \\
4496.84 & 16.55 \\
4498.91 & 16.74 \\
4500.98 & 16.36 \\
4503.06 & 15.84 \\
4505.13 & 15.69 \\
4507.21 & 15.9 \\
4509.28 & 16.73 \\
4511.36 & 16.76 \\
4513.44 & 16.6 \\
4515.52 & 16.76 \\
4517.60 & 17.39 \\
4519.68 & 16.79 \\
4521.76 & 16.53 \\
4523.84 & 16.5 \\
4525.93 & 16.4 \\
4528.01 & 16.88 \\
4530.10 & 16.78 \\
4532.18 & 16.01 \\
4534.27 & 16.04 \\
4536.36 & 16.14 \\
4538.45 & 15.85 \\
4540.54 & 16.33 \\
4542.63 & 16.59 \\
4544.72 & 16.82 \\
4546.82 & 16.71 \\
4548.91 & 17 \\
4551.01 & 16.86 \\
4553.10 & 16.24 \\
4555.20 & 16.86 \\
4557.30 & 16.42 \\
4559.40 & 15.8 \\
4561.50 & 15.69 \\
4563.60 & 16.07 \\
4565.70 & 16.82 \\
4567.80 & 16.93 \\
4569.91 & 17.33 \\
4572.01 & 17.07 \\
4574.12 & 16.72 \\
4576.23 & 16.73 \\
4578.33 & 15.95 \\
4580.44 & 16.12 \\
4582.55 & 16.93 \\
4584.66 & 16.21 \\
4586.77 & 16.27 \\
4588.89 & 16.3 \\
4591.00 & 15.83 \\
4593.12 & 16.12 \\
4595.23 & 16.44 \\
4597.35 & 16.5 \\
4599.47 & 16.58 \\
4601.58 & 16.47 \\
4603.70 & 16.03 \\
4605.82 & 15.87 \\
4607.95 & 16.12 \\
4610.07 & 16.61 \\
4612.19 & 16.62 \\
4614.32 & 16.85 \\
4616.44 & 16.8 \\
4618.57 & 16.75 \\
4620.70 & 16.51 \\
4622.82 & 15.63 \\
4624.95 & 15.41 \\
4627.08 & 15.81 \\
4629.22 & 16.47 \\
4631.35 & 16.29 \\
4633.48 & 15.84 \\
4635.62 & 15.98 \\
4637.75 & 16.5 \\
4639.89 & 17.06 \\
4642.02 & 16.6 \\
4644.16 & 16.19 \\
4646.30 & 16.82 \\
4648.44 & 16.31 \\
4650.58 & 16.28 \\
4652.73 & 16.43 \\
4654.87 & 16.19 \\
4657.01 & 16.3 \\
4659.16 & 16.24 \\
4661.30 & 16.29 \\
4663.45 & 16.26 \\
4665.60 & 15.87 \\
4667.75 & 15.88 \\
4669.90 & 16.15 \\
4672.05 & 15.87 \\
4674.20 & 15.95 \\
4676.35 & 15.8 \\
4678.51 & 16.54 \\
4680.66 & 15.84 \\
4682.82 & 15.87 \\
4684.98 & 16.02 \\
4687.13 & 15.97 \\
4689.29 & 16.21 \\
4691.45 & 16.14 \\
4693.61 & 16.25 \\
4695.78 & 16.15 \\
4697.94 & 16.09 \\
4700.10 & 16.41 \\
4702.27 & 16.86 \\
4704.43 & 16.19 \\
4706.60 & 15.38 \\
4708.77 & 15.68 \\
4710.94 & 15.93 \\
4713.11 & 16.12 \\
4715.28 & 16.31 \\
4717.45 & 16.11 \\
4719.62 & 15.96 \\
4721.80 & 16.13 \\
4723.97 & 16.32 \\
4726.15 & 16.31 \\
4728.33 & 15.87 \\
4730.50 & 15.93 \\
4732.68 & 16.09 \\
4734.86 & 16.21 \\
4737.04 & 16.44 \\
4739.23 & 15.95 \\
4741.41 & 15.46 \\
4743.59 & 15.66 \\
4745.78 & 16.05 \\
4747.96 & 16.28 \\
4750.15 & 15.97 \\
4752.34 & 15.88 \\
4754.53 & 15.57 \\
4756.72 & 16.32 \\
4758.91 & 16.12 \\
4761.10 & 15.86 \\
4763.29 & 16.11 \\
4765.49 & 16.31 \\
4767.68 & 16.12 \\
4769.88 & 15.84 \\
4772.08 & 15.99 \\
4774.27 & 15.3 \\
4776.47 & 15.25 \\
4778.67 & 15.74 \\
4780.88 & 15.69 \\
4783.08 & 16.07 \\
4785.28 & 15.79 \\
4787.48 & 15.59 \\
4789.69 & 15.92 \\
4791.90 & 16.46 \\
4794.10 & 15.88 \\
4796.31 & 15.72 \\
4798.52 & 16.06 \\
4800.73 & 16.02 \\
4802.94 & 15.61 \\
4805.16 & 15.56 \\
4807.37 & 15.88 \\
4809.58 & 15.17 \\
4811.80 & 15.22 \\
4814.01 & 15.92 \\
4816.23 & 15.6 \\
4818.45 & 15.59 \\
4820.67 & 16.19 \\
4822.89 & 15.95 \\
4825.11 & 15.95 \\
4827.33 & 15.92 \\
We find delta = 32.5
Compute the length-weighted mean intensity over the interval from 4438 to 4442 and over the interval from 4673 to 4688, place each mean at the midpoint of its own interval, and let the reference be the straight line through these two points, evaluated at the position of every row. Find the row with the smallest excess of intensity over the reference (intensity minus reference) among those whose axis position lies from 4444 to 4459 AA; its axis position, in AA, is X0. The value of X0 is 4447.41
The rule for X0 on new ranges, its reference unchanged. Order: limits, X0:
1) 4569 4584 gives 4578.33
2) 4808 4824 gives 4809.58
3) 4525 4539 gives 4538.45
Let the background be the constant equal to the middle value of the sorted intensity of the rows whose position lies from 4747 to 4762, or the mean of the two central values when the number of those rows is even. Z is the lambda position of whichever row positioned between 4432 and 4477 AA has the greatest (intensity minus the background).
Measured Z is 4461.77 AA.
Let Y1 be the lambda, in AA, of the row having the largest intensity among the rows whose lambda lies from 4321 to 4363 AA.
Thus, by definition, 4358.20 AA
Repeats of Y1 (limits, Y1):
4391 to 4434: 4394.48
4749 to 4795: 4791.90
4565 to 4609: 4569.91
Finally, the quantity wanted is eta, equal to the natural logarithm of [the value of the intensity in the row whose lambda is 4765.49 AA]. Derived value 2.79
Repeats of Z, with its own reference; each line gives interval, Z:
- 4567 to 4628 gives 4569.91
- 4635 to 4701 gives 4639.89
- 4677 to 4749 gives 4702.27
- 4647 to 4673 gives 4652.73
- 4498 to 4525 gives 4517.60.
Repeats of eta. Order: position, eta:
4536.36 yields 2.78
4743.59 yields 2.75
